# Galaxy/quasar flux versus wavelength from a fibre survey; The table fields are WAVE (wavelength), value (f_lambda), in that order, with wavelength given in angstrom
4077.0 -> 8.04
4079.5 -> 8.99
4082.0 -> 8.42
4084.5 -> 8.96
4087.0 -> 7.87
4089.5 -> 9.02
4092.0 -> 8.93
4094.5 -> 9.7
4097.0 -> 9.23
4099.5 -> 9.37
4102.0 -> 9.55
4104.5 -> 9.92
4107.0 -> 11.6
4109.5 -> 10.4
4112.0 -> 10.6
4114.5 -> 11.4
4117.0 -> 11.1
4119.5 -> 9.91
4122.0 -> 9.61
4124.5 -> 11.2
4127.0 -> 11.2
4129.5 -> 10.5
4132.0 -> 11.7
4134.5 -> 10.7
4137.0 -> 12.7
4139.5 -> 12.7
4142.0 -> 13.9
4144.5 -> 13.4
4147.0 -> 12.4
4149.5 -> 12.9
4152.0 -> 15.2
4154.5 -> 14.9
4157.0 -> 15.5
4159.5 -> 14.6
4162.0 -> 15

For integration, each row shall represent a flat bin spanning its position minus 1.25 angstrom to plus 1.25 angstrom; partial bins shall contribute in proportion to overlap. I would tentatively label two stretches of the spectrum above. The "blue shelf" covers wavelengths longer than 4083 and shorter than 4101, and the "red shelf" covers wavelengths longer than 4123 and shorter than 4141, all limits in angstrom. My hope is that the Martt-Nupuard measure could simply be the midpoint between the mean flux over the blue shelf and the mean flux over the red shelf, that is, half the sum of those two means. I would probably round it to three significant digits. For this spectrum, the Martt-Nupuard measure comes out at 10.3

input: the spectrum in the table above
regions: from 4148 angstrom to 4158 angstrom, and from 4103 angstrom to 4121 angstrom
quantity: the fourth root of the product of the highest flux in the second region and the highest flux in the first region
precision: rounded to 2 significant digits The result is 3.7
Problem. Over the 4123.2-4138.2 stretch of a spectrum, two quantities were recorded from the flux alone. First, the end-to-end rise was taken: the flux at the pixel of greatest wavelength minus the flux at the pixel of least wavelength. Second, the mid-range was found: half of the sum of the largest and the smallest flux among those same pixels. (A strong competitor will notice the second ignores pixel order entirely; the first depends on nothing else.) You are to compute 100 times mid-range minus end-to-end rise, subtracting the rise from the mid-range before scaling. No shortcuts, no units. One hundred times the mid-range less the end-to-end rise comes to 1010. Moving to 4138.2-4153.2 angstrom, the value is 1130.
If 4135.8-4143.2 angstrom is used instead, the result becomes 1210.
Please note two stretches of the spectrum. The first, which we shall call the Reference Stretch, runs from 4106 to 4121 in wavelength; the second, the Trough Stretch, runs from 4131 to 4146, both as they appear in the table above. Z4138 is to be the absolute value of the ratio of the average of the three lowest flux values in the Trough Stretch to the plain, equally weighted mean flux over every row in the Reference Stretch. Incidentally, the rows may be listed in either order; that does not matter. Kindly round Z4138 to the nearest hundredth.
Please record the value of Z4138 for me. 1.08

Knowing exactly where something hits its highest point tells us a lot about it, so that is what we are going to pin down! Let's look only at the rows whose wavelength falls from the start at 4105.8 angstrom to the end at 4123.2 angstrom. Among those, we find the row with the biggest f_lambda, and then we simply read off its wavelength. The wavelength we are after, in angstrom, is 4107.0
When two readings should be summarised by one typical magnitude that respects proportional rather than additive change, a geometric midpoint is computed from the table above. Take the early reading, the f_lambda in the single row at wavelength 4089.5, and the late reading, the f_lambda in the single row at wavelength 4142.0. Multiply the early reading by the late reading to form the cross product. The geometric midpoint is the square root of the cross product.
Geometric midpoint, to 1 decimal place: 11.2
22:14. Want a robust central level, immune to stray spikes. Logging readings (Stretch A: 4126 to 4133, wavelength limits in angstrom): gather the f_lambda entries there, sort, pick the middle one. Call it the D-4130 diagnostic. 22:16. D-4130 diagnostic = 11.2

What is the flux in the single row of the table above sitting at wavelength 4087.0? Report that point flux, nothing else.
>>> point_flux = 7.87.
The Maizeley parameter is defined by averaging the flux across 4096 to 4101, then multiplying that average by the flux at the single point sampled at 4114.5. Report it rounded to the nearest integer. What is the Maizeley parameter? 106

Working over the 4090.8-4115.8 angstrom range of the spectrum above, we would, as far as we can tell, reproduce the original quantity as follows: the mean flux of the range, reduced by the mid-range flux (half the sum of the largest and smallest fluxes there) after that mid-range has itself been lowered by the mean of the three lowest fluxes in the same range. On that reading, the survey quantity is 9.0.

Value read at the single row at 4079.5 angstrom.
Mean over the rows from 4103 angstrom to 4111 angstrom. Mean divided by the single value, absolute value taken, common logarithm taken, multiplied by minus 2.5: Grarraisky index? -0.18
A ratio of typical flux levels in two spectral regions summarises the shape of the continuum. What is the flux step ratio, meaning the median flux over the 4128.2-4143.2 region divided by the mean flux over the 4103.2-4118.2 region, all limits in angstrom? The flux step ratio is 1.13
